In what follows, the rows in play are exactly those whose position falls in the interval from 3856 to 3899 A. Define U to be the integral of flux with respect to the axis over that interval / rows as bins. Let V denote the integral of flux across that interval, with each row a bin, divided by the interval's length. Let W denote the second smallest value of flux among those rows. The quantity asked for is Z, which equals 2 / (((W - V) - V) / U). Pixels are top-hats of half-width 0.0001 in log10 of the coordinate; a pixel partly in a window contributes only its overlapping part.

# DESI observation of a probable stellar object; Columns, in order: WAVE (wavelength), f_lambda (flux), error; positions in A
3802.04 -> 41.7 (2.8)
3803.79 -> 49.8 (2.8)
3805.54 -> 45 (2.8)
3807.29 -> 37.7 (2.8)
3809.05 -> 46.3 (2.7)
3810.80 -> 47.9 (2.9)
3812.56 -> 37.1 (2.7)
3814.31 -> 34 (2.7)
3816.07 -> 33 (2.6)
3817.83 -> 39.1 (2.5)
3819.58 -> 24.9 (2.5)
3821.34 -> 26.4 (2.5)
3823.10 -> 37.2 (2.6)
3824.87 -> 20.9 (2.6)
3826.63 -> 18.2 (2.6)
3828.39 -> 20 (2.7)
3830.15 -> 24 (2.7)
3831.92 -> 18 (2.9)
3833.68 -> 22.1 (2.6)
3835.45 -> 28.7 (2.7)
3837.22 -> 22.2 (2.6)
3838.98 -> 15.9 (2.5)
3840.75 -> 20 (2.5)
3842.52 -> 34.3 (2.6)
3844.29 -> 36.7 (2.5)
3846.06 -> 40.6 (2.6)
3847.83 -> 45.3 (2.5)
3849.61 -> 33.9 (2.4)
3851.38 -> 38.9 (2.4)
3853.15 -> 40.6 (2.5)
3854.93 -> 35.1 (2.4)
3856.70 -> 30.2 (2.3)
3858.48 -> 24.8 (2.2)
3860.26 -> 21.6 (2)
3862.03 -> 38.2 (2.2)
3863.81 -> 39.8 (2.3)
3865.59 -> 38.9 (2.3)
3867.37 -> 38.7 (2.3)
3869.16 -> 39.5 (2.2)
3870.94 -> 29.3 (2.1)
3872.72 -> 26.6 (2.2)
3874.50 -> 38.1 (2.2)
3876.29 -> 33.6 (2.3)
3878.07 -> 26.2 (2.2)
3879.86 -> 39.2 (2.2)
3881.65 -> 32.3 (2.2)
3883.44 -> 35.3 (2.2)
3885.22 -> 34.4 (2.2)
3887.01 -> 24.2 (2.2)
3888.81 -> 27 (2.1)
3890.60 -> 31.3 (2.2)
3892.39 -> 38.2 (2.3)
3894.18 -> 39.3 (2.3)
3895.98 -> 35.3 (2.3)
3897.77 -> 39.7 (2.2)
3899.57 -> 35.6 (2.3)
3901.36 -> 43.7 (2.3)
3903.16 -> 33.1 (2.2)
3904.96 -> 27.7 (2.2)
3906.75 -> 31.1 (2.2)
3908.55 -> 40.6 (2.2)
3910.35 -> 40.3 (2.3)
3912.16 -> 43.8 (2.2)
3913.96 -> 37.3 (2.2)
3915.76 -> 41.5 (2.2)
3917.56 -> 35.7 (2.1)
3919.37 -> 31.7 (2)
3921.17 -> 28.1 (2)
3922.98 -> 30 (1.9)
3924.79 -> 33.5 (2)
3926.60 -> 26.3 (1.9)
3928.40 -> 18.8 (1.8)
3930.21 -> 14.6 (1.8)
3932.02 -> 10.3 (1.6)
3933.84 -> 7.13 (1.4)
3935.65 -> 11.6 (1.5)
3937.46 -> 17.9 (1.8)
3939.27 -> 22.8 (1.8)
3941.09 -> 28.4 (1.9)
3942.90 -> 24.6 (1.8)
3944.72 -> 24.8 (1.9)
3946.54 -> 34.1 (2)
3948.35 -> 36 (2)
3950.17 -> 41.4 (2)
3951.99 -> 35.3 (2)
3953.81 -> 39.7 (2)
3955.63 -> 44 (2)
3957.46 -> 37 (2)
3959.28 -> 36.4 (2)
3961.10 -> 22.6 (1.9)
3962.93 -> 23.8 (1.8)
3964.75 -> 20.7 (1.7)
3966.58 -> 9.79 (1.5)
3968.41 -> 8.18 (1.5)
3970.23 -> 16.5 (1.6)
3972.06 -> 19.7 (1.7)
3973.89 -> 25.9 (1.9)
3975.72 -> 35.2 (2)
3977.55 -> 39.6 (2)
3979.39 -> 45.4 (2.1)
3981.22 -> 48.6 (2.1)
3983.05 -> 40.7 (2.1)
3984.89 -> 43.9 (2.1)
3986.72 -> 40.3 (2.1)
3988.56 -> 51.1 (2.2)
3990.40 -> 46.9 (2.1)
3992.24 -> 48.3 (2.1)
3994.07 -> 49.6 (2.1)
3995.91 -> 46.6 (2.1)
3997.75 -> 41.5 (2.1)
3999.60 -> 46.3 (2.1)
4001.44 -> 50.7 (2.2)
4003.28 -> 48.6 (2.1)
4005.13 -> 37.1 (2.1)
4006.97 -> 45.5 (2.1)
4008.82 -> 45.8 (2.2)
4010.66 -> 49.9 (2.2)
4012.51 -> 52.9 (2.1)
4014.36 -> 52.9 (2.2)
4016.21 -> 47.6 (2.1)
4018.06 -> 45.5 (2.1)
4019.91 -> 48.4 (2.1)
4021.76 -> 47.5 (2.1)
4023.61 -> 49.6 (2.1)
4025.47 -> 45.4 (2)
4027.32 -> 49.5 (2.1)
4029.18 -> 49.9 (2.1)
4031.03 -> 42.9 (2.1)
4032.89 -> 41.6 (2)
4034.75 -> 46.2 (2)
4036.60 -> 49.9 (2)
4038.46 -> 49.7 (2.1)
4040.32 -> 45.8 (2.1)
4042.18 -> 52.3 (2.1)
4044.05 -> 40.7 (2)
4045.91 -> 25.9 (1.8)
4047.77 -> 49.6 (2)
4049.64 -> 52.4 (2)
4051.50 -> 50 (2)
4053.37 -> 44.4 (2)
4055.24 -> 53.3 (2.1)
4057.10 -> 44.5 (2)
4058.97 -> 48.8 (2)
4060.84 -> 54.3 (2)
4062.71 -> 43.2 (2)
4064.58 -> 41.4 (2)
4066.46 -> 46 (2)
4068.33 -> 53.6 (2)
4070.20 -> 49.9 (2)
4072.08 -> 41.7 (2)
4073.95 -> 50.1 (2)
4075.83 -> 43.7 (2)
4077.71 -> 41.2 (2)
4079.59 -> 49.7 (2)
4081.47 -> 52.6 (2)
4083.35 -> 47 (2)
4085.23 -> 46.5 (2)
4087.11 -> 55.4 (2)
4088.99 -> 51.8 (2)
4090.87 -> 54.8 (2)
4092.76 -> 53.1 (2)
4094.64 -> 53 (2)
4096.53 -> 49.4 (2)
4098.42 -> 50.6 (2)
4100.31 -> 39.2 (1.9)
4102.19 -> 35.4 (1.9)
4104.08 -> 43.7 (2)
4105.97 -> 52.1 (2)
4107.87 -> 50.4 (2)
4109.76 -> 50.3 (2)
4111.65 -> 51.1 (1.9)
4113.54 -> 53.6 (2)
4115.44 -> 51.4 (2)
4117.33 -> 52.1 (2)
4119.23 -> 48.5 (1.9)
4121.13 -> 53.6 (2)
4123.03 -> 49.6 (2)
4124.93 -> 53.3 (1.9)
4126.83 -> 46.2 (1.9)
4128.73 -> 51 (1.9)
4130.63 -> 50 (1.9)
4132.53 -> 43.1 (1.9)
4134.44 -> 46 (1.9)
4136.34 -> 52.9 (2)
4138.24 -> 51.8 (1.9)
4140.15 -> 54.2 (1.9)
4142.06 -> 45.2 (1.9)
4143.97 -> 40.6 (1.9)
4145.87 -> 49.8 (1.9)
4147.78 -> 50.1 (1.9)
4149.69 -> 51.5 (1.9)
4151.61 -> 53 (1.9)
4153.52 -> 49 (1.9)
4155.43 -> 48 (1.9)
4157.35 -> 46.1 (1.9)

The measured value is -67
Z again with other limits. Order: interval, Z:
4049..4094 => -78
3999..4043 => -78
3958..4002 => -51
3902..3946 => -54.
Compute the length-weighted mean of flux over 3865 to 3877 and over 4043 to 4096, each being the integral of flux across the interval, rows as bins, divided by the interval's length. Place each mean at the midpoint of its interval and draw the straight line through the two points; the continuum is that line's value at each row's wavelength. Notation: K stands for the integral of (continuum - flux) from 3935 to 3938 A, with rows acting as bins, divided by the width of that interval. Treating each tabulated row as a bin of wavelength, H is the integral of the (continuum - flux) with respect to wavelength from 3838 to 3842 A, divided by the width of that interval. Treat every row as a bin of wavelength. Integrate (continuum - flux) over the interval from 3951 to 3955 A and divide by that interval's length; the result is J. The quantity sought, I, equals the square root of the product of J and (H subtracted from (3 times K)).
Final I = 11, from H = 13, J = 2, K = 24.5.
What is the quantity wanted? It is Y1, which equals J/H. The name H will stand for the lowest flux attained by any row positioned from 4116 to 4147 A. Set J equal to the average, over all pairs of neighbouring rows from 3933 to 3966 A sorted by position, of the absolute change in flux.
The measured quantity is 0.119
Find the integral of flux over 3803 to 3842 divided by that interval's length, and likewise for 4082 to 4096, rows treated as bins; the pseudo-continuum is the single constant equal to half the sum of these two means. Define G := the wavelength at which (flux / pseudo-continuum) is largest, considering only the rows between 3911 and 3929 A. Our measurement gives 3912.16 A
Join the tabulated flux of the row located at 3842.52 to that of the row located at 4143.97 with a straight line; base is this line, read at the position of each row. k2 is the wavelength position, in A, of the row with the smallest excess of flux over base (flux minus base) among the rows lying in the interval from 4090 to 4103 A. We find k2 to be 4102.19 A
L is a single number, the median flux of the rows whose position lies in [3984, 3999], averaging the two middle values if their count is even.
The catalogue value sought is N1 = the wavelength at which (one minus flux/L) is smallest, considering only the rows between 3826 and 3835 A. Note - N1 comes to 3830.15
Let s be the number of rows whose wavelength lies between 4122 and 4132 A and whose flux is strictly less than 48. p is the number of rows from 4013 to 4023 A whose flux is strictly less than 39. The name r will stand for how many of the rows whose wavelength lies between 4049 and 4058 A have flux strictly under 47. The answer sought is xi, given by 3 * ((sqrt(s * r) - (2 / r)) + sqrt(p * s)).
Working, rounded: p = 0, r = 2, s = 1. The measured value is 1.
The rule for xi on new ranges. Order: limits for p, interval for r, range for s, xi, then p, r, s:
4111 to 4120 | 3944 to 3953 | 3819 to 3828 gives 14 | 0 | 5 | 5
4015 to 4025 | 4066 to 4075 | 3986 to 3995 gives 3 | 0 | 2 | 2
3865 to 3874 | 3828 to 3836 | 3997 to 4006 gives 21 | 4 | 5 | 3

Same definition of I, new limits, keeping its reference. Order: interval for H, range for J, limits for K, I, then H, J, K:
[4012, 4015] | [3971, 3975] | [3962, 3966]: 35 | -9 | 18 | 19.7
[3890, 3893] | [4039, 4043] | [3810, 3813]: 11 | 1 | -3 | -12.1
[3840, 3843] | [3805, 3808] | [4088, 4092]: 14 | 6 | -11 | -4.1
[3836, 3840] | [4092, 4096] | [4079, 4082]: 8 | 13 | -3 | -2.6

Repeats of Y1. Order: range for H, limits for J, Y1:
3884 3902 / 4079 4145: 0.163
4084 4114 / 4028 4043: 0.110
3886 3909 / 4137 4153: 0.168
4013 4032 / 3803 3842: 0.142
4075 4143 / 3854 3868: 0.132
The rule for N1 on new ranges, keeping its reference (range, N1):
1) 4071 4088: 4087.11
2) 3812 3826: 3817.83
